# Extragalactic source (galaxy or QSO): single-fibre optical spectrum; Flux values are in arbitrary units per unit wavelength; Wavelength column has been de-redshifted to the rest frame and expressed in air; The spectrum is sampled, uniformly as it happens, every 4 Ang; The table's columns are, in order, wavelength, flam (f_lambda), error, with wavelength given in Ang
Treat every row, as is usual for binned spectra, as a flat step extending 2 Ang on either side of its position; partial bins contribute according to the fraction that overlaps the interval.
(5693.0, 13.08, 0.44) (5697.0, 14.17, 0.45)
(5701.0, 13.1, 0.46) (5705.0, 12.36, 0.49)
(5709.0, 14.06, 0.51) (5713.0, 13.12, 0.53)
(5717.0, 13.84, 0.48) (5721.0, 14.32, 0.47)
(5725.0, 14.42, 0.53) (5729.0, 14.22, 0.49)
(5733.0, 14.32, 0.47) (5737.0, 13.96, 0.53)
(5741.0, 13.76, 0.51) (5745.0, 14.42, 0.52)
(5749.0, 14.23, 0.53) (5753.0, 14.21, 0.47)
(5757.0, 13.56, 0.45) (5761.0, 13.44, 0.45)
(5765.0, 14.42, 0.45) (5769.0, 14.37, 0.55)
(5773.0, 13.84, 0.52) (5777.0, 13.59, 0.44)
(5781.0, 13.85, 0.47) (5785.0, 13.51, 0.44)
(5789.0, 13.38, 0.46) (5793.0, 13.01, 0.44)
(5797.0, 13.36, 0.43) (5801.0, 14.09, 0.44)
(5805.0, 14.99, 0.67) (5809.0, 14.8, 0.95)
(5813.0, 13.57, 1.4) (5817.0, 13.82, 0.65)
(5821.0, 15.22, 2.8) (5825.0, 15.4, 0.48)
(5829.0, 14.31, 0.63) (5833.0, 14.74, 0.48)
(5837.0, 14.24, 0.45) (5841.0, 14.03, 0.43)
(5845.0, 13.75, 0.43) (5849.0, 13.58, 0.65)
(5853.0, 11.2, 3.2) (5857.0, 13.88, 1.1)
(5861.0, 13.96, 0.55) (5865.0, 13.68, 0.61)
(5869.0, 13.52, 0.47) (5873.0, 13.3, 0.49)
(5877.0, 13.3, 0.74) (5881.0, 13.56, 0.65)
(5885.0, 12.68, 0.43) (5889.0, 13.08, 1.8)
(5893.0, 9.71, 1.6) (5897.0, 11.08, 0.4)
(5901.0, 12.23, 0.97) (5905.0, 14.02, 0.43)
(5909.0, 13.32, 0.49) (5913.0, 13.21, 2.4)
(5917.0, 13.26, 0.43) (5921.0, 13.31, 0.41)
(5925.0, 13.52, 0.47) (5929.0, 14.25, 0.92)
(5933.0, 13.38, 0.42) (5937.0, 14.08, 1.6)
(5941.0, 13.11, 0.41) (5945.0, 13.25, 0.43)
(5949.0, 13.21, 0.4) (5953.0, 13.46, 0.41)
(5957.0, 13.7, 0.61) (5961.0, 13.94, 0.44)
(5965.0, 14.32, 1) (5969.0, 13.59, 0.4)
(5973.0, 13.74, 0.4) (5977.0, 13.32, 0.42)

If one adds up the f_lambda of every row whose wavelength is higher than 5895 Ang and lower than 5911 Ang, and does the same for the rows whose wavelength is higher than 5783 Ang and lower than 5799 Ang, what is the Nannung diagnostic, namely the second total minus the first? 3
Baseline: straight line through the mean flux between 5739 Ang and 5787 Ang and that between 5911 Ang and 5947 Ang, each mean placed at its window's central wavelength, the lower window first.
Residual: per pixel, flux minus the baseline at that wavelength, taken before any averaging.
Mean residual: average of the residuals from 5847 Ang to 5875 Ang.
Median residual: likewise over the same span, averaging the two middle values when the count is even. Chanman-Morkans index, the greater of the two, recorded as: -0.12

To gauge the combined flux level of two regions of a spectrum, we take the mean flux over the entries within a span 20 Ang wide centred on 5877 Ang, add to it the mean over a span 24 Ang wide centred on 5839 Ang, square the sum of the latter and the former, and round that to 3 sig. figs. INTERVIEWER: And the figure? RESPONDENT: 750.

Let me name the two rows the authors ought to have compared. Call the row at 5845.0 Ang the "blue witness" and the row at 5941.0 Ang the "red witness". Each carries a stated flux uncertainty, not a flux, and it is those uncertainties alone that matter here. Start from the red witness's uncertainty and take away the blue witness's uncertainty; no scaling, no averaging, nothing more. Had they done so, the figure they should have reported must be -0.02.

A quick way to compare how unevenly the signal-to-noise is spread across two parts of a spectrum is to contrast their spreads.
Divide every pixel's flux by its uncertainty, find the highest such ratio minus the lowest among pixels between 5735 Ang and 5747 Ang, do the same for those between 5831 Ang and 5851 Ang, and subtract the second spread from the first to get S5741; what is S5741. -10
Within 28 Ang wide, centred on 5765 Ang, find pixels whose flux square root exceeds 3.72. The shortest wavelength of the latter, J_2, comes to 5753.0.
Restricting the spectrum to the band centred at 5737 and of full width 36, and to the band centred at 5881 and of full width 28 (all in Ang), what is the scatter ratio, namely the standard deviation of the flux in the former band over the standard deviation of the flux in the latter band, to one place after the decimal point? 0.2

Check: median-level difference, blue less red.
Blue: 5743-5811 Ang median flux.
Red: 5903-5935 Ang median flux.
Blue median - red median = 0.50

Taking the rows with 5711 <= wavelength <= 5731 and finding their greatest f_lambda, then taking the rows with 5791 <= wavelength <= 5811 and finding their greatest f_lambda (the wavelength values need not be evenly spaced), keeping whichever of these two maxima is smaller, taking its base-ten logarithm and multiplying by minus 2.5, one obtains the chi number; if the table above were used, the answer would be -2.897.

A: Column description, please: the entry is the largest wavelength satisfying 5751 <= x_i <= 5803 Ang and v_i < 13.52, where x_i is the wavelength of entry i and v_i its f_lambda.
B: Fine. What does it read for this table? 5797.0 Ang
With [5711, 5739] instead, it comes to 5713.0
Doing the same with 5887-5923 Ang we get 5921.0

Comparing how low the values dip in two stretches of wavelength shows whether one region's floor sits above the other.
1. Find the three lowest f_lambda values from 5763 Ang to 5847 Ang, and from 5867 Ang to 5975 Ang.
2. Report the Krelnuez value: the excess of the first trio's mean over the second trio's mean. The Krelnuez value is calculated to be 2.2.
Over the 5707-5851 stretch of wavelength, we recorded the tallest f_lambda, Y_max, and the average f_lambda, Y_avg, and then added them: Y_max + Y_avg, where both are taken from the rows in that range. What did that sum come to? 29.4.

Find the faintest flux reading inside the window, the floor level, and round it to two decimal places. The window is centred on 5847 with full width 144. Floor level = 9.71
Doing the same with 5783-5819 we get 13.01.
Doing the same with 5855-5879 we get 13.30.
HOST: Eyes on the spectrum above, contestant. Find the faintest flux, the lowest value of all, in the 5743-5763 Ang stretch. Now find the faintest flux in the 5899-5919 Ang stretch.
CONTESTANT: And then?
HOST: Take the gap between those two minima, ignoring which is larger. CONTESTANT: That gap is 1.2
